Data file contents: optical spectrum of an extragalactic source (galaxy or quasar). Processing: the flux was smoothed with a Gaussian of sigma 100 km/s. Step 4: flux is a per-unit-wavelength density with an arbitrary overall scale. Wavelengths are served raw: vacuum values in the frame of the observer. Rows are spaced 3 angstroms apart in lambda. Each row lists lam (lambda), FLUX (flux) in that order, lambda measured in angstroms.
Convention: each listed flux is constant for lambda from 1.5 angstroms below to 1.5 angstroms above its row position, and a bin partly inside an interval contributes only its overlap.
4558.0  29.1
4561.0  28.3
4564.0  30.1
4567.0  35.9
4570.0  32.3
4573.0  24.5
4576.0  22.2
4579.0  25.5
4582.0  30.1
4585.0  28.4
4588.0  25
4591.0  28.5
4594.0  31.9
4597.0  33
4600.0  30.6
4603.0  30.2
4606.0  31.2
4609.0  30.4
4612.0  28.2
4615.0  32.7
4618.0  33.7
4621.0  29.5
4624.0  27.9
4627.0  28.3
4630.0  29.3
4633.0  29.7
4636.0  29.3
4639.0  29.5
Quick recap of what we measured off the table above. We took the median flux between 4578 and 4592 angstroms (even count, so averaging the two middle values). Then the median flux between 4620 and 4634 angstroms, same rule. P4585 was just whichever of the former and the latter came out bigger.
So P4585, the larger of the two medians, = 29.3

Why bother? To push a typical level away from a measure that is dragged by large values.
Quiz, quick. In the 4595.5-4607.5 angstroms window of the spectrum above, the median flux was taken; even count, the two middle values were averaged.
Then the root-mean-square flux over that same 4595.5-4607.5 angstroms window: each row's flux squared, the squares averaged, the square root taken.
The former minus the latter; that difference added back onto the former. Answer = 30.5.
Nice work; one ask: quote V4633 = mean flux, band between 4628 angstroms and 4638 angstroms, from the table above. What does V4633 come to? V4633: 29.4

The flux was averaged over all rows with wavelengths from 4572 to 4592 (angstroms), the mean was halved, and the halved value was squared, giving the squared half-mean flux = 173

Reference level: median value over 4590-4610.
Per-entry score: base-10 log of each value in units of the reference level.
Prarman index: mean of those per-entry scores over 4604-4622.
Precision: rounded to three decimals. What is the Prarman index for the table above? 0.004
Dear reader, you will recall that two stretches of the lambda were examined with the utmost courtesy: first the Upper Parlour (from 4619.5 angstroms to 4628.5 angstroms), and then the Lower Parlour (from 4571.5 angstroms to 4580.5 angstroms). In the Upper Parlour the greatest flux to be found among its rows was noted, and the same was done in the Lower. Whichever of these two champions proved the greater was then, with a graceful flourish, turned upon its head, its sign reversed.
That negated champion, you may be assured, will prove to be -29.5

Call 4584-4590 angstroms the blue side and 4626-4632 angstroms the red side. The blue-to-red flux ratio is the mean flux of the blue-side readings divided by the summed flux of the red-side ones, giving 0.46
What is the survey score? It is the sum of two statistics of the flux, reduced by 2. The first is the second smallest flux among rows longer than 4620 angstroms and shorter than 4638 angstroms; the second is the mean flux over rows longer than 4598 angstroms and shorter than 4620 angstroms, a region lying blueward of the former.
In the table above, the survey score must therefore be 57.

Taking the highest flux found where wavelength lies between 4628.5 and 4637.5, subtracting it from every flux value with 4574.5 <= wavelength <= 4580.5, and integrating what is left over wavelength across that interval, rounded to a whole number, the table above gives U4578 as -35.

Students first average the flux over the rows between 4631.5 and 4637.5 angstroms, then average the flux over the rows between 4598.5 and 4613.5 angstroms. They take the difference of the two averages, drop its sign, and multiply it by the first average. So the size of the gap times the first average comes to 18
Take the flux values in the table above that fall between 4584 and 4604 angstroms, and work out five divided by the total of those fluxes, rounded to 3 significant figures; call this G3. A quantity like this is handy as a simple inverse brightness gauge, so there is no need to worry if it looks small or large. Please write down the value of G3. 0.0241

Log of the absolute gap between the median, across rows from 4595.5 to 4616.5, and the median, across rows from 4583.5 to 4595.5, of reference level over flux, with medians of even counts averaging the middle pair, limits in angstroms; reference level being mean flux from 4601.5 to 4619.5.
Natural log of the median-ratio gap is -2.6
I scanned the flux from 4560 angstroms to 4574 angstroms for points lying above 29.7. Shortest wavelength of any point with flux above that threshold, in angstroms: 4564.0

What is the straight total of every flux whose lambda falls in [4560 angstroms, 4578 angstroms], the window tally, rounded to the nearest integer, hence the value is 173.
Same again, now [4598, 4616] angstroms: 183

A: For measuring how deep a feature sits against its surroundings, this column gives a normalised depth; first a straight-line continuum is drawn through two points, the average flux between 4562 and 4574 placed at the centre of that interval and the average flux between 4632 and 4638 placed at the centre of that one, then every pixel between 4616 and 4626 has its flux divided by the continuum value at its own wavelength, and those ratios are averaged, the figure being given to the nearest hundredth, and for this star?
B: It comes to 1.02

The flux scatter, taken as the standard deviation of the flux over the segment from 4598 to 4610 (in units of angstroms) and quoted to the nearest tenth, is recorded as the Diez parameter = 0.4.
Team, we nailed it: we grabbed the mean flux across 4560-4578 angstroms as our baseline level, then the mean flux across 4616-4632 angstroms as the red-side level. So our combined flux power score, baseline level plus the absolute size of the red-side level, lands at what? 58.6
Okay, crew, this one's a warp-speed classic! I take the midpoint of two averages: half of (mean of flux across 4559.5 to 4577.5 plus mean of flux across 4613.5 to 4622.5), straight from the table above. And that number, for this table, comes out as 30.4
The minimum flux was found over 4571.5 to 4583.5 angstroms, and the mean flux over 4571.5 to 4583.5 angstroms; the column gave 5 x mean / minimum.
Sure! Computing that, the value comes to 5.8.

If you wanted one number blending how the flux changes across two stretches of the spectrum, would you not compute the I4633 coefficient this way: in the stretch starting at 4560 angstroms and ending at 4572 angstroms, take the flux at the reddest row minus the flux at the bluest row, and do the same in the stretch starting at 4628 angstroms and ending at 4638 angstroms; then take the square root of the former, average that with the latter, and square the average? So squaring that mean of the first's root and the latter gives 1.0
